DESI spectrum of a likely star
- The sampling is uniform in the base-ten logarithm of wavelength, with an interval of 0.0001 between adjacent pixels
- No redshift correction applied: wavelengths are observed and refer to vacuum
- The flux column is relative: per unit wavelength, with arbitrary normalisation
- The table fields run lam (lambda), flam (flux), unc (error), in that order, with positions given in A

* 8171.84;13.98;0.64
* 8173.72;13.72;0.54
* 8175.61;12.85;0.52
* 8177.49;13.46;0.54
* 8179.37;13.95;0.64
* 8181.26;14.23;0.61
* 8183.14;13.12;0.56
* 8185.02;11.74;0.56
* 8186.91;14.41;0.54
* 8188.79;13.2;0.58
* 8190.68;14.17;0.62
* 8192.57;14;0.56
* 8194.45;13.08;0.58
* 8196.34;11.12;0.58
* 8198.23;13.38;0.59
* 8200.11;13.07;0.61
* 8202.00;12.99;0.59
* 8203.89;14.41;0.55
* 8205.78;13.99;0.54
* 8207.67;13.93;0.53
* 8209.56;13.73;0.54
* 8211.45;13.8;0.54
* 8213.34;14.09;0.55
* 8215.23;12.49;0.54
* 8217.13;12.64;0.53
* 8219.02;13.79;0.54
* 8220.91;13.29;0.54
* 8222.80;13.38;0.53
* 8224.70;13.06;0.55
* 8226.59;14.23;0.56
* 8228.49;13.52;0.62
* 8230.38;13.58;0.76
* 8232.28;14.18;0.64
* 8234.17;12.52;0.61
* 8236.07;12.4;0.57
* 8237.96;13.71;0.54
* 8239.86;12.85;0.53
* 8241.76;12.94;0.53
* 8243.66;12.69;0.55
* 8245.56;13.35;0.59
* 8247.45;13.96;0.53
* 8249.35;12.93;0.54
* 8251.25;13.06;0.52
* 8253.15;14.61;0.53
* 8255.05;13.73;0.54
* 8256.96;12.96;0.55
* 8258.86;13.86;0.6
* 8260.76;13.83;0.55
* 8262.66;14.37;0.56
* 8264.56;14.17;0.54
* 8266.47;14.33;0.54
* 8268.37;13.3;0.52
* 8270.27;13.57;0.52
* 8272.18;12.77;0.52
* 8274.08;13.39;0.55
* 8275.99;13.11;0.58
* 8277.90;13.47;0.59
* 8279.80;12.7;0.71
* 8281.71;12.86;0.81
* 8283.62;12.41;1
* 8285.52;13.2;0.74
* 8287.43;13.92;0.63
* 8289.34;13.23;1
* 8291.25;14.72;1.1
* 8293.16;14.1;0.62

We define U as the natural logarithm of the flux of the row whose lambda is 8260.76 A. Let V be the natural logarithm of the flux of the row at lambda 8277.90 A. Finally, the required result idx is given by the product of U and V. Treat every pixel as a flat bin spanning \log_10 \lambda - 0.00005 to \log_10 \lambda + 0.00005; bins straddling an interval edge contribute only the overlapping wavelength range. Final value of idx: 6.83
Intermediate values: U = 2.63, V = 2.60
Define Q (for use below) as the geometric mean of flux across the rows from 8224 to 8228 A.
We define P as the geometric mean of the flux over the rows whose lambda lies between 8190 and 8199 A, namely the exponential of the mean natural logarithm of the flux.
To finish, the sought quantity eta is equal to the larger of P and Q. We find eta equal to 13.6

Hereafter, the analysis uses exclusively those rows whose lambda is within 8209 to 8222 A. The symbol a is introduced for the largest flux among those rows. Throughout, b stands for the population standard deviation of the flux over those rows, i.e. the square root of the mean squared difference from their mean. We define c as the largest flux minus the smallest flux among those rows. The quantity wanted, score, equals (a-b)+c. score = 15.11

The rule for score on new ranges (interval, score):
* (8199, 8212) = 15.36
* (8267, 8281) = 14.12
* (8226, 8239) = 15.38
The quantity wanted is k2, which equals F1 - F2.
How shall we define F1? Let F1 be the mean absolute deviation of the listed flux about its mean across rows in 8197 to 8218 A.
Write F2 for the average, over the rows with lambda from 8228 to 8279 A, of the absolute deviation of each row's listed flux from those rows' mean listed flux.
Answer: 0.047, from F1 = 0.534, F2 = 0.49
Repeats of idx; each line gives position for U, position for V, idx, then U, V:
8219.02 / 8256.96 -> 6.72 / 2.62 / 2.56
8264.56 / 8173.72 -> 6.94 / 2.65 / 2.62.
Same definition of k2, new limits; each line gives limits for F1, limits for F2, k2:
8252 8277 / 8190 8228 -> -0.112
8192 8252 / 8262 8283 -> 0.063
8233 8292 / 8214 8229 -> 0.103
